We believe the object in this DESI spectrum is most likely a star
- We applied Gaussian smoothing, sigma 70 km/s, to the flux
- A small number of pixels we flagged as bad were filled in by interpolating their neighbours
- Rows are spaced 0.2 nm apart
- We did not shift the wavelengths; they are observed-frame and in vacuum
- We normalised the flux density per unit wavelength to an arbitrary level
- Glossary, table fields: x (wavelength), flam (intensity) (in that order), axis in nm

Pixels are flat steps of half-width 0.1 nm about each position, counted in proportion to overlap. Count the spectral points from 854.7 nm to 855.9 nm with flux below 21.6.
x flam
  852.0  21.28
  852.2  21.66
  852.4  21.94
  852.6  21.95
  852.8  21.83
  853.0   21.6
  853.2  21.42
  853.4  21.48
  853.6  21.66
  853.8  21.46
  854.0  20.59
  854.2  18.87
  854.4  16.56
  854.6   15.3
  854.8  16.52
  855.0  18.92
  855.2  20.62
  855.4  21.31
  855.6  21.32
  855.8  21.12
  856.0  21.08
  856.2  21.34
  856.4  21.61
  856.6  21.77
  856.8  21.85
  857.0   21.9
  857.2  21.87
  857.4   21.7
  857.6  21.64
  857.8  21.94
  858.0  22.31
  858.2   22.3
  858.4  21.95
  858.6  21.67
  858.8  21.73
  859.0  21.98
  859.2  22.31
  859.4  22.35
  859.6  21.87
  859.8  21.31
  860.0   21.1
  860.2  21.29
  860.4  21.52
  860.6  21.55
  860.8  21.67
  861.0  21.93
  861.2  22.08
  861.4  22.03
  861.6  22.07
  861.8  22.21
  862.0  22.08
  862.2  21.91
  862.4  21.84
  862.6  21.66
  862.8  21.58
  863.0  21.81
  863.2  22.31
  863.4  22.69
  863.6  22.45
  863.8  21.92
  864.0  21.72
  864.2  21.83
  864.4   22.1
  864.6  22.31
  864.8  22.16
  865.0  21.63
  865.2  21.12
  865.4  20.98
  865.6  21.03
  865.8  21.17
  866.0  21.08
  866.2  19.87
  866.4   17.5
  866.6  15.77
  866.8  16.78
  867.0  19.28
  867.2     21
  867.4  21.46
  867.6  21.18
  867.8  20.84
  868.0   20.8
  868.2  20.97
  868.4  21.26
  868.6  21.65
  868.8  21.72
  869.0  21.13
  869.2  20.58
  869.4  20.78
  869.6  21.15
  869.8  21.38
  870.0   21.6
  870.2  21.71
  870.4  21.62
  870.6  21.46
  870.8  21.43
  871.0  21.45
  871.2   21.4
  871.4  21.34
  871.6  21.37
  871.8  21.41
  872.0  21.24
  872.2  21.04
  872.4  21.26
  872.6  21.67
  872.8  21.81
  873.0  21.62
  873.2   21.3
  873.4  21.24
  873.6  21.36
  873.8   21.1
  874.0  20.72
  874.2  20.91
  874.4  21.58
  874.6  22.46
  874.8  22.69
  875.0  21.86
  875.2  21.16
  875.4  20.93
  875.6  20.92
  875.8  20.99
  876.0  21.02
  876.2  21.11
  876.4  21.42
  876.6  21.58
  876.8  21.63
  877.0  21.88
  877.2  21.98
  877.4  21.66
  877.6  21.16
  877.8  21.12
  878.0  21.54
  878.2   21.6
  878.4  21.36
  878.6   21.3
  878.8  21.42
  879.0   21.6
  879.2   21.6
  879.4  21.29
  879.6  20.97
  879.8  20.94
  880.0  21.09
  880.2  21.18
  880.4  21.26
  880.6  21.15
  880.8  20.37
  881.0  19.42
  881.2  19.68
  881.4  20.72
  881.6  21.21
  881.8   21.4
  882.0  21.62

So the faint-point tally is 6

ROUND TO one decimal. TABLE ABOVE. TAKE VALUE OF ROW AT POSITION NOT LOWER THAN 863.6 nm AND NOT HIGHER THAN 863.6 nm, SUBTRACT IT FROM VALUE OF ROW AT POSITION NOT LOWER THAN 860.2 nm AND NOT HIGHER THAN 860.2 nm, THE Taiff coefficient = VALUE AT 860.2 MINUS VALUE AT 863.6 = -1.2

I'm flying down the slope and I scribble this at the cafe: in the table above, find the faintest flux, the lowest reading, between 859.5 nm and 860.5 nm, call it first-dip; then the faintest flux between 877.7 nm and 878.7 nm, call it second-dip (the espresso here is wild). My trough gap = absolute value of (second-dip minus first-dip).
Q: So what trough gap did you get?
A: 0.02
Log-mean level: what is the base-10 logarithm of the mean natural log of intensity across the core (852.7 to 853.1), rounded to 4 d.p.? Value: 0.4883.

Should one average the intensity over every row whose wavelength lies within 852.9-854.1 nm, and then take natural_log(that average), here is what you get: 3.06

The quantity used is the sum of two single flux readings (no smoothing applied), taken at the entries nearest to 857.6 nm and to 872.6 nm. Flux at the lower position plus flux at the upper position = 43.3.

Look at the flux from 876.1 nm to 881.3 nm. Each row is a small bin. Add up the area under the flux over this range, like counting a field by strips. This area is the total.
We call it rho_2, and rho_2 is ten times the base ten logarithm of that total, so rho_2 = 20.4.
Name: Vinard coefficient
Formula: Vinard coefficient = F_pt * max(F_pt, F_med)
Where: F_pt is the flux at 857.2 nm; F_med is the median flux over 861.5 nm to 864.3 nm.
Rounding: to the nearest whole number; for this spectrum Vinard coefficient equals 479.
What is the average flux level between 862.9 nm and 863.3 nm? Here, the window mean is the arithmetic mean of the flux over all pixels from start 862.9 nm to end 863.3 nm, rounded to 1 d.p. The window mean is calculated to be 22.1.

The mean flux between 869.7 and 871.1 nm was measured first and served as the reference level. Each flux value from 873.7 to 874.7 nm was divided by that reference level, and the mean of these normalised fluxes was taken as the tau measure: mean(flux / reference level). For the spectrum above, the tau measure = 0.99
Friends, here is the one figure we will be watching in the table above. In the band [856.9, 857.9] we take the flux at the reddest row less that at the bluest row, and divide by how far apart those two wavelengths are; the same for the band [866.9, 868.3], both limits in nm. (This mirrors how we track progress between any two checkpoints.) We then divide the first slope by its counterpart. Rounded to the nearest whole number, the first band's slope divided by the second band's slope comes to 0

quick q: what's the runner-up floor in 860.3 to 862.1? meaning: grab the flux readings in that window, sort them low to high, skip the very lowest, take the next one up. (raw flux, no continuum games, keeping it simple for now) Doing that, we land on 21.55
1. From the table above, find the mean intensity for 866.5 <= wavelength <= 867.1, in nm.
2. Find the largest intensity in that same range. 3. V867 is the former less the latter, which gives -2.00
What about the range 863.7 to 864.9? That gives -0.30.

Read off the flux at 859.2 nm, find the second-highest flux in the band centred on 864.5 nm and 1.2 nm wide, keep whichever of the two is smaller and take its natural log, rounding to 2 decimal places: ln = 3.10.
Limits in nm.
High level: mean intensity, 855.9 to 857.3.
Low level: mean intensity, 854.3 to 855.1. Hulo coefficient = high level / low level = 1.29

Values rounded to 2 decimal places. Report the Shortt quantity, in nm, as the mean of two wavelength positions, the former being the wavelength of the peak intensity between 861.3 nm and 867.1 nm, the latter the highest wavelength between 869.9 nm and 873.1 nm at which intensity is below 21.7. 868.20 nm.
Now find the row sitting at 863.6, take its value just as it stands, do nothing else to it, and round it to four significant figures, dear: 22.45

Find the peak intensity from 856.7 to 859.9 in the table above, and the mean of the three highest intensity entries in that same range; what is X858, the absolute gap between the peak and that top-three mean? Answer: 0.03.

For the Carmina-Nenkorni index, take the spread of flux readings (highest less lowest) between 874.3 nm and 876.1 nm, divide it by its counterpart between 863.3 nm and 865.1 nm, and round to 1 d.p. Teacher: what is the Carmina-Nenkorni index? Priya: 1.7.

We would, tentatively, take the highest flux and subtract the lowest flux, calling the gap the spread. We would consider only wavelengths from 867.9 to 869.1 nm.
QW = 0.9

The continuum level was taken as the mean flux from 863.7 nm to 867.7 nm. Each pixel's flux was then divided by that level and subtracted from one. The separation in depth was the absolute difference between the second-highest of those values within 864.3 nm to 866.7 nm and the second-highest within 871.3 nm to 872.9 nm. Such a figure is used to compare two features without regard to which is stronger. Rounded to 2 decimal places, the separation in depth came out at 0.18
